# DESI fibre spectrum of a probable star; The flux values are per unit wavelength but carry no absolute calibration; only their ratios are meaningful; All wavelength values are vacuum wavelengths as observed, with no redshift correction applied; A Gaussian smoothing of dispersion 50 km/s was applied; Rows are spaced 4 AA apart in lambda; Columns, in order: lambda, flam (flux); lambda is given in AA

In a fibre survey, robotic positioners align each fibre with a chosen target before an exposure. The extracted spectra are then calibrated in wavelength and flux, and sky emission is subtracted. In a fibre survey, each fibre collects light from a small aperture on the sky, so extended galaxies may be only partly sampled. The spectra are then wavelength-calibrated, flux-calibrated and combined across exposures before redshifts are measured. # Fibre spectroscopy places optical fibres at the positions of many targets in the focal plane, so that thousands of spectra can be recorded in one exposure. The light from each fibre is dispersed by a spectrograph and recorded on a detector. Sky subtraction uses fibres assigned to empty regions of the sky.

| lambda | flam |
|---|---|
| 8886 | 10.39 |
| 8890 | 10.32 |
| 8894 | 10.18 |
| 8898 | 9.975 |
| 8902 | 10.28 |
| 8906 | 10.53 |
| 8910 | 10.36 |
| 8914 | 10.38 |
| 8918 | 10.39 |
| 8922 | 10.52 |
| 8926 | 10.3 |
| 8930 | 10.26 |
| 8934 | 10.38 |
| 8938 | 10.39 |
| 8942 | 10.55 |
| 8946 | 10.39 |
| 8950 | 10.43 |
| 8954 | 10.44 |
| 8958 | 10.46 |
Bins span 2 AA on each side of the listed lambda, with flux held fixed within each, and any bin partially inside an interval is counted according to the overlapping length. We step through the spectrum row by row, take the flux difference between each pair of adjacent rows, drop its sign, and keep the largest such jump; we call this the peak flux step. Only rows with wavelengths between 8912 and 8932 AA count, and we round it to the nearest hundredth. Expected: 0.22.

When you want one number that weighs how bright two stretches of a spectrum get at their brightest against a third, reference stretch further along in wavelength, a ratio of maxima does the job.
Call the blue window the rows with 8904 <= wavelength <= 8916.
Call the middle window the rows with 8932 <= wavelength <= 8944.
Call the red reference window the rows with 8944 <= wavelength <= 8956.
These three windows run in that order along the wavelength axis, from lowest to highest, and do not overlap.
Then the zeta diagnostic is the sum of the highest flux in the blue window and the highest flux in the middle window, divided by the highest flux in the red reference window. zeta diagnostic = 2.02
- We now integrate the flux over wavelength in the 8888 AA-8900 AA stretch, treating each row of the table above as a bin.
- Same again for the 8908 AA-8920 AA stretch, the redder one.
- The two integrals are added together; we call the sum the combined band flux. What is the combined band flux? 246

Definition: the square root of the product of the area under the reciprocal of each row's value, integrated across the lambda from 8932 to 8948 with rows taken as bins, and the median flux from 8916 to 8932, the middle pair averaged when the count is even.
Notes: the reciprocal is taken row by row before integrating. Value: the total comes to 3.98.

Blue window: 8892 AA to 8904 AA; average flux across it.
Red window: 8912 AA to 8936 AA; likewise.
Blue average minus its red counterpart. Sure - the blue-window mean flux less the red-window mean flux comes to -0.23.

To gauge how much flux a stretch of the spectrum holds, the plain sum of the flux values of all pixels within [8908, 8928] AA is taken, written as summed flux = 52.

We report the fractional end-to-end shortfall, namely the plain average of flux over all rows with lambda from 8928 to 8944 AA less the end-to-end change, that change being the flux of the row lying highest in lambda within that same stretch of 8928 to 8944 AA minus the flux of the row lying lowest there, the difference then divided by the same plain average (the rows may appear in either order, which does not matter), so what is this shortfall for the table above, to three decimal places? 0.972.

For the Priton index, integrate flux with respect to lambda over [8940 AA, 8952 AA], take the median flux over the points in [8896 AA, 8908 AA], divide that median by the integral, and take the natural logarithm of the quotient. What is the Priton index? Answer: -2.50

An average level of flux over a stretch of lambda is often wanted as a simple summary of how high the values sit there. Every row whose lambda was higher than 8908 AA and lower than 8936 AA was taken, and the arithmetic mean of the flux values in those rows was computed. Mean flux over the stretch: 10.4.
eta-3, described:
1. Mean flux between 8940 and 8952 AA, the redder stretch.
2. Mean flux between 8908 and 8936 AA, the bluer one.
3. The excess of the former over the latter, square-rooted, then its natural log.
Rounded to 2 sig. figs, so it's -1.2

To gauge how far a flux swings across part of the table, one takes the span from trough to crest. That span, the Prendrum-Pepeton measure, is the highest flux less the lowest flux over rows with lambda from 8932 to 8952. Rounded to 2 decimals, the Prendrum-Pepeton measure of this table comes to 0.17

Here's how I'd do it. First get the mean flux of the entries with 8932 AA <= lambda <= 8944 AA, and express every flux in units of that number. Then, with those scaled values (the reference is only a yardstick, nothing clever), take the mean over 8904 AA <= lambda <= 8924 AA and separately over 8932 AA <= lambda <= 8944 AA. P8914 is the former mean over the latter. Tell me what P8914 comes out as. 1.00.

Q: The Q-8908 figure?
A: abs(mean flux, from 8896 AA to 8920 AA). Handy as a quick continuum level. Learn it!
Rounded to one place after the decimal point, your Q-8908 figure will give 10.3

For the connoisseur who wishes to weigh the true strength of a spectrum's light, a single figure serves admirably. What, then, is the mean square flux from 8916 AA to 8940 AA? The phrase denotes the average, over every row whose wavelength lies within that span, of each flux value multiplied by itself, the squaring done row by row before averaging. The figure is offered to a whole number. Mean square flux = 108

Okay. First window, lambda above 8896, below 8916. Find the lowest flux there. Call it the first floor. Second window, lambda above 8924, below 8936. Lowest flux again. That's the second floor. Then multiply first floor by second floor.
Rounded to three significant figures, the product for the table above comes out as 102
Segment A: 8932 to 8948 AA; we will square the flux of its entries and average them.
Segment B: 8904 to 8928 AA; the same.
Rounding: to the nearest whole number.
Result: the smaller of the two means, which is 108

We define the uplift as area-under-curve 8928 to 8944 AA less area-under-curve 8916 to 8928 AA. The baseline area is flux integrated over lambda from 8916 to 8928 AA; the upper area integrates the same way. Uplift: 41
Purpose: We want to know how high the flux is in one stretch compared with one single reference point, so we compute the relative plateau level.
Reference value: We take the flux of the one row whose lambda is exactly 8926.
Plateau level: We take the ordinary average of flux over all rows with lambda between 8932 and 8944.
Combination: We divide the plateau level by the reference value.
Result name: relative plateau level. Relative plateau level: 1.01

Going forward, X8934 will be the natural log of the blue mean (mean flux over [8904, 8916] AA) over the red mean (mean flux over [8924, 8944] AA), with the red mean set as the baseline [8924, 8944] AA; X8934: 0.0046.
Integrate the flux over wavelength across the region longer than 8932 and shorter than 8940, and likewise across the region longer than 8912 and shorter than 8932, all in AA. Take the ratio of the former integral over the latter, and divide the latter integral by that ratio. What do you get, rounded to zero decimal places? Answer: 518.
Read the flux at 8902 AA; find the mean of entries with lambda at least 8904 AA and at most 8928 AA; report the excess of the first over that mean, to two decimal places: -0.13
